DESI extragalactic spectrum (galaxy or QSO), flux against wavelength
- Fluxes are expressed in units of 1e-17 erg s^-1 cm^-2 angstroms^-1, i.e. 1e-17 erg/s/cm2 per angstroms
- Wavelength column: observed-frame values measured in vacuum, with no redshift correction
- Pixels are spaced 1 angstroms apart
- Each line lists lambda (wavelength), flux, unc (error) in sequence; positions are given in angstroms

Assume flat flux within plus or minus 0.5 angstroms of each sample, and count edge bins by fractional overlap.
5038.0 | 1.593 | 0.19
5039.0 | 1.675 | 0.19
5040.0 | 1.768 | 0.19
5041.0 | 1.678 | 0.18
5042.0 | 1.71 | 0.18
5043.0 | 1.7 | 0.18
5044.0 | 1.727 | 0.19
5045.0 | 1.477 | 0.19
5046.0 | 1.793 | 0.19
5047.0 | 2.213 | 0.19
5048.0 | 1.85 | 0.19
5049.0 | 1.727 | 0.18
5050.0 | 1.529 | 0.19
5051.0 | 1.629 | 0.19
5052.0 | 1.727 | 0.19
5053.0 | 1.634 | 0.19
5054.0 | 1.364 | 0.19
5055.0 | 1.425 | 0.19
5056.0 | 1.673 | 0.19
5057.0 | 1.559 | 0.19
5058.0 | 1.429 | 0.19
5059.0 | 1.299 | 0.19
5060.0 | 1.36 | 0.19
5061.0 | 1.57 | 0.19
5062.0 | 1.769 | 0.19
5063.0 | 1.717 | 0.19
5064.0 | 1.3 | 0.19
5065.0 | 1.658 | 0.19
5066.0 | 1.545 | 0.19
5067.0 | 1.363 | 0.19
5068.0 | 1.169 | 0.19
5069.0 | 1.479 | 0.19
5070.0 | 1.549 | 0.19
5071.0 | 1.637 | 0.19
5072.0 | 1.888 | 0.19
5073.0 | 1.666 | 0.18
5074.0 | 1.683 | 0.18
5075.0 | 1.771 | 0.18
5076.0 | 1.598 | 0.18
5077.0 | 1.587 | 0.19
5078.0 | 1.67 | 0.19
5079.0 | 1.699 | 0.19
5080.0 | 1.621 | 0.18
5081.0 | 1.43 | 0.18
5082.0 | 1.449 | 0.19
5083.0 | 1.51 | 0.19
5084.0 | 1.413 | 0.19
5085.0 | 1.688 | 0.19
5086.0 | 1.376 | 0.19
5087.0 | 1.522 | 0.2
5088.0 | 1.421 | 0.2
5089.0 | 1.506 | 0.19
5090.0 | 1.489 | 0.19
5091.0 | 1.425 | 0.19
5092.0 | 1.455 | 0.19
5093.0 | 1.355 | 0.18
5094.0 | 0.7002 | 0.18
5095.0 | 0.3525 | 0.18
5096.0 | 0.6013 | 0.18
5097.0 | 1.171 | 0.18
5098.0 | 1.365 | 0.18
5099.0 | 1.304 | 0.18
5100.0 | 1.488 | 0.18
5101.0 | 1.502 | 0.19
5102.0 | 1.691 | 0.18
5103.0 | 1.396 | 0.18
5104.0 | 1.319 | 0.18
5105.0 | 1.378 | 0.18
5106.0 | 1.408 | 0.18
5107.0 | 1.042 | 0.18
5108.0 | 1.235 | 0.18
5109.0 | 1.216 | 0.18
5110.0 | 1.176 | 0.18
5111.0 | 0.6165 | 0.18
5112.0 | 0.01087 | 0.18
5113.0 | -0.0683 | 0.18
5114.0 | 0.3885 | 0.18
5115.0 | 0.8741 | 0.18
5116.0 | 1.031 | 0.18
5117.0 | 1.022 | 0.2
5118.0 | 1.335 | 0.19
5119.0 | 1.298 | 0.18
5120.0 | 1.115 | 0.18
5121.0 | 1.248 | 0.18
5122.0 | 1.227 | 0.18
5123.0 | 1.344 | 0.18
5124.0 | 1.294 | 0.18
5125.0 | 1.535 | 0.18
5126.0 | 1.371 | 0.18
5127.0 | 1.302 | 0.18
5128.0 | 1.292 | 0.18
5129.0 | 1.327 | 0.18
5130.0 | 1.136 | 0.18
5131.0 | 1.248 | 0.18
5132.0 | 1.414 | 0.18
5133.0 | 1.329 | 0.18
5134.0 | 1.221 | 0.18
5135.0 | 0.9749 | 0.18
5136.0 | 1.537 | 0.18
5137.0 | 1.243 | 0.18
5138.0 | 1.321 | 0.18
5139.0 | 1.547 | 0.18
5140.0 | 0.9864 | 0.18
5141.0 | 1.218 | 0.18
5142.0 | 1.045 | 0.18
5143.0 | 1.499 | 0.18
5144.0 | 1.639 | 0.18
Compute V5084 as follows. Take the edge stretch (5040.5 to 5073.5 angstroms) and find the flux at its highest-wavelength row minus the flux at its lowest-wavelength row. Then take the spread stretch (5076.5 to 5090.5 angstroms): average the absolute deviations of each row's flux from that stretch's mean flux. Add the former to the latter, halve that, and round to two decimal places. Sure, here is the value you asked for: 0.04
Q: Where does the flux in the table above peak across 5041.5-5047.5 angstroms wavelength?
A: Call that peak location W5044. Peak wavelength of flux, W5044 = 5047.0 angstroms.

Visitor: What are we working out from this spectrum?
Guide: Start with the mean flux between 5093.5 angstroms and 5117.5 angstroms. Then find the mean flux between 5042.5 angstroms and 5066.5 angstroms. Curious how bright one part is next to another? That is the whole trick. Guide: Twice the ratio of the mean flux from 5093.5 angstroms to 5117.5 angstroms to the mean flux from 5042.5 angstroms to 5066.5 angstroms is 1.3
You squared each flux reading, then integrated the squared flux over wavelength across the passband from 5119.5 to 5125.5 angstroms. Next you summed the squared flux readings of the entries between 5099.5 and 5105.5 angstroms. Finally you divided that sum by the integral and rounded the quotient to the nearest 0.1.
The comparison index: 1.3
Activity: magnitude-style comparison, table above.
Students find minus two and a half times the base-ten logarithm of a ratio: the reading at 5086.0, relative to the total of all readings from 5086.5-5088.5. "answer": 0.83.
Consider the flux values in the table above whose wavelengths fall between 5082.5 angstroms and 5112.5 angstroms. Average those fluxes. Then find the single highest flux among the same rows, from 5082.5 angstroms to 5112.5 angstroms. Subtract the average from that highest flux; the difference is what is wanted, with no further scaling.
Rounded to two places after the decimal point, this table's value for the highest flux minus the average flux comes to 0.45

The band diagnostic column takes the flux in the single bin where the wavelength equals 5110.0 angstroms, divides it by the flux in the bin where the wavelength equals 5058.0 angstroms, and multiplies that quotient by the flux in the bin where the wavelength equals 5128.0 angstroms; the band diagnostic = 1.06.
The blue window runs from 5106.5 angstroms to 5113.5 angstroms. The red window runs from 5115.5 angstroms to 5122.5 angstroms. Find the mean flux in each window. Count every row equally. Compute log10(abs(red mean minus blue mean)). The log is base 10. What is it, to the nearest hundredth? -0.36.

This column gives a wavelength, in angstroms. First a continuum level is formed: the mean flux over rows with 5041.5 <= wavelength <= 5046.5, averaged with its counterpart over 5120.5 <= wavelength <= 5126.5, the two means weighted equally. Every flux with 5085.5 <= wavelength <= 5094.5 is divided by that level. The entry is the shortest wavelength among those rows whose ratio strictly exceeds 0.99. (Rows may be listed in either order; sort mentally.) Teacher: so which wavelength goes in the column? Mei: 5087.0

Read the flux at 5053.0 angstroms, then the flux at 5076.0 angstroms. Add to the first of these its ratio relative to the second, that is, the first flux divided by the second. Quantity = 2.66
